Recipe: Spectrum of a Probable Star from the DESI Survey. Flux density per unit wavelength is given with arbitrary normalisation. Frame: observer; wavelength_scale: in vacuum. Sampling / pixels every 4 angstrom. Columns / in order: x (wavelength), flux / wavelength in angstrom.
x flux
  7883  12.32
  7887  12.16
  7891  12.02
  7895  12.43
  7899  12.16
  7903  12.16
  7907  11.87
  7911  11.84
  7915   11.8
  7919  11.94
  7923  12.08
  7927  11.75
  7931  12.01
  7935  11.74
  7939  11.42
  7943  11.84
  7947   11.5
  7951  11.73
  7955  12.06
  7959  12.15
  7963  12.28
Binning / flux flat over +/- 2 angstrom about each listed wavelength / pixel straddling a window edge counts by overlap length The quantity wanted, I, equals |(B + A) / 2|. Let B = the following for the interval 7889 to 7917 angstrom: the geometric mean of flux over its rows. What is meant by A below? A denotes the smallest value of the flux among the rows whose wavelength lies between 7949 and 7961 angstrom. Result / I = 11.9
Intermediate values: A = 11.73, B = 12.0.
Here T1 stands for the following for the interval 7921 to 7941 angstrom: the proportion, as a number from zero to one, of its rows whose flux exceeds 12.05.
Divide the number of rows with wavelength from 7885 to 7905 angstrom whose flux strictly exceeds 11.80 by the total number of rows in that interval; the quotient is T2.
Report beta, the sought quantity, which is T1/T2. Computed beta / 0.20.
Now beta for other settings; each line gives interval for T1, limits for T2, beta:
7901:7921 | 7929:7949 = 0.50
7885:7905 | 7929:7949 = 2.00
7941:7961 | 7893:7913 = 0.40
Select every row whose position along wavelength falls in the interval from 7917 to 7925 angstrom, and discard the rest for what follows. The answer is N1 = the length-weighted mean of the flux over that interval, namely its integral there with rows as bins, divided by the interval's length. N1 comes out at 12.0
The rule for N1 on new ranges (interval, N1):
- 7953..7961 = 12.1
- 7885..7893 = 12.1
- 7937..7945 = 11.6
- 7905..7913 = 11.9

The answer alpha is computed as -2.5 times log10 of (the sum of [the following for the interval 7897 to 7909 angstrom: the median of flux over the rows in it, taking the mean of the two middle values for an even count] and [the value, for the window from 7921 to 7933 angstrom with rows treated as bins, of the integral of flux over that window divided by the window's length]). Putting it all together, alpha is -3.46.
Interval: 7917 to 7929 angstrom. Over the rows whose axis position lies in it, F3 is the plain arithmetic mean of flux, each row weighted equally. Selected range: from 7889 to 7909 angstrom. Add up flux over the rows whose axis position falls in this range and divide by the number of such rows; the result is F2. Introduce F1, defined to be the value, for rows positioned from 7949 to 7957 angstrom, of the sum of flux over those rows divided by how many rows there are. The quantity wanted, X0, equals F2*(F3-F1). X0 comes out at 0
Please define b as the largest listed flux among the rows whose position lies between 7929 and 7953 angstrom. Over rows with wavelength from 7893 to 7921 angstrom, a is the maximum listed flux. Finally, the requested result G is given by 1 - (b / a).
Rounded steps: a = 12.43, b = 12.01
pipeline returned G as 0.034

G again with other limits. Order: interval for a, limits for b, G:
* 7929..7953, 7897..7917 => -0.012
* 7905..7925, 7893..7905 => -0.029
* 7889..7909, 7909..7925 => 0.028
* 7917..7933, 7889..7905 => -0.029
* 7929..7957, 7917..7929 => -0.002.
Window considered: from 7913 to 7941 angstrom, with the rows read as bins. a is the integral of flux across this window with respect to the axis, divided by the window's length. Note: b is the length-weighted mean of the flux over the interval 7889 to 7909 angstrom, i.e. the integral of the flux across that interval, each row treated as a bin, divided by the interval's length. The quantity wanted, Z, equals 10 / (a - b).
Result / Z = -32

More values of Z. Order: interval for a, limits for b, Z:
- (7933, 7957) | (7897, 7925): -38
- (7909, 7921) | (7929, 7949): 63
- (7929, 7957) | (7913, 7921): -89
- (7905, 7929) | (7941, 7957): 103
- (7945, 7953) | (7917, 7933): -30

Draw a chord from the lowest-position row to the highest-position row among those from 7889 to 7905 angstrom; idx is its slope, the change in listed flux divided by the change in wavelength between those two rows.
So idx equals 0.01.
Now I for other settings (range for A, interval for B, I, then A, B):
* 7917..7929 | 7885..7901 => 12.0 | 11.75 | 12.2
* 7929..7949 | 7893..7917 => 11.7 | 11.42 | 12.0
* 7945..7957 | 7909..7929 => 11.7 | 11.5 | 11.9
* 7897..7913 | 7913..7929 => 11.9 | 11.84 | 11.9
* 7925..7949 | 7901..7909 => 11.7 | 11.42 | 12.0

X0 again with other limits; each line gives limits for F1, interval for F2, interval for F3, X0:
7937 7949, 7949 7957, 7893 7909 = 7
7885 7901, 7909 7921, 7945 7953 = -7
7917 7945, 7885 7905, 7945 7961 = 0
